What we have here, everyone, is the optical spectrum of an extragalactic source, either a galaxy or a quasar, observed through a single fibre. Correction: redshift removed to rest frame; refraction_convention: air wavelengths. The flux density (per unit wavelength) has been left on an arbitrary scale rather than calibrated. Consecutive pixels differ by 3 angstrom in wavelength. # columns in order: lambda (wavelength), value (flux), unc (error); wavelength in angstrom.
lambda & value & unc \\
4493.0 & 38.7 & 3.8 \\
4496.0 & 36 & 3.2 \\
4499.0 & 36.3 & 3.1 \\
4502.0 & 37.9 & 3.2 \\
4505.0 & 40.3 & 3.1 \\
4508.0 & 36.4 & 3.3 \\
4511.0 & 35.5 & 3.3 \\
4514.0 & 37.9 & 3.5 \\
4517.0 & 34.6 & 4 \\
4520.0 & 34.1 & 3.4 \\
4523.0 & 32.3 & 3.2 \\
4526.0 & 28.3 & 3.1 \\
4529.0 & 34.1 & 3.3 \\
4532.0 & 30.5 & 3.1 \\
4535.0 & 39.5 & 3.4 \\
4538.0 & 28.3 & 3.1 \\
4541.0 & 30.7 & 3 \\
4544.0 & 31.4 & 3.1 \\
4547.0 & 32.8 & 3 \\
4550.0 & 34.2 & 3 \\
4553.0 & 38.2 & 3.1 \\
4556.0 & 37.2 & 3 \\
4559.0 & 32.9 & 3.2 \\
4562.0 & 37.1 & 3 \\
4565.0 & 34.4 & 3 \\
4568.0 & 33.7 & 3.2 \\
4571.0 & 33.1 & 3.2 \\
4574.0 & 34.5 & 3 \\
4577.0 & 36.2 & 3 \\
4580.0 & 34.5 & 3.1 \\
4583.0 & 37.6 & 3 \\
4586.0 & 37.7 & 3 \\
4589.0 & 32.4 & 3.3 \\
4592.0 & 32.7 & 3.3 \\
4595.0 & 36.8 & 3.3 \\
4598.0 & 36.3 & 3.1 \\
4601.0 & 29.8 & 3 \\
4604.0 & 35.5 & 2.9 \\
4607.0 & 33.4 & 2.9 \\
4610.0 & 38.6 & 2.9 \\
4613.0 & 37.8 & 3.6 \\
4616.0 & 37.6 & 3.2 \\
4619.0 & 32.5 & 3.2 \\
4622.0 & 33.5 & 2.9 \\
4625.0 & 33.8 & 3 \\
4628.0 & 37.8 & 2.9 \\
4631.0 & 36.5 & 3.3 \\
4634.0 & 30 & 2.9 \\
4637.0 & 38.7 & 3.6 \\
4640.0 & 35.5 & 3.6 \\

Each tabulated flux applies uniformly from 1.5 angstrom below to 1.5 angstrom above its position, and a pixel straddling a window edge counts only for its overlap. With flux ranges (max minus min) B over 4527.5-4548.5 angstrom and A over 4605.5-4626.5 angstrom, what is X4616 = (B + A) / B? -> 1.5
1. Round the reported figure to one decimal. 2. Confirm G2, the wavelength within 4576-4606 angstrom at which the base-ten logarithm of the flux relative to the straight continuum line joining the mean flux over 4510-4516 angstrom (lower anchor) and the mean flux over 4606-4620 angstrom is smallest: 4601.0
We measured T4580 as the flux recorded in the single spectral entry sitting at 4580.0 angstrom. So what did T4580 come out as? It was 34.5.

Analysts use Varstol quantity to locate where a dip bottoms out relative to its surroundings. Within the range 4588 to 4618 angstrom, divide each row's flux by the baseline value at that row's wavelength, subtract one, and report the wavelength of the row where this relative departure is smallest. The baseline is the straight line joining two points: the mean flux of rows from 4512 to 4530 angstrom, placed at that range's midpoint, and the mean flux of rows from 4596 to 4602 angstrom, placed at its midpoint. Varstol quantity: 4601.0 angstrom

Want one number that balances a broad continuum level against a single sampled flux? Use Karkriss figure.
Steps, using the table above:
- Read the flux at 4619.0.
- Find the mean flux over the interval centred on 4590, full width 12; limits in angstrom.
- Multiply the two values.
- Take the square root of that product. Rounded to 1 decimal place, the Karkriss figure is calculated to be 33.7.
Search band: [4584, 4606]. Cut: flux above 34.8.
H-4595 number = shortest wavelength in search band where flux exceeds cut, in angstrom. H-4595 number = 4586.0 angstrom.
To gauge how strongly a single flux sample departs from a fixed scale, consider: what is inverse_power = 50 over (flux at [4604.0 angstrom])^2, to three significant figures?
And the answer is 0.0397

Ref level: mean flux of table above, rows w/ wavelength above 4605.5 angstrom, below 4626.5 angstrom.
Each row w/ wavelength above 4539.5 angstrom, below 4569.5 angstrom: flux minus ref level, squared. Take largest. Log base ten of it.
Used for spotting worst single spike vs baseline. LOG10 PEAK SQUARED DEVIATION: 1.33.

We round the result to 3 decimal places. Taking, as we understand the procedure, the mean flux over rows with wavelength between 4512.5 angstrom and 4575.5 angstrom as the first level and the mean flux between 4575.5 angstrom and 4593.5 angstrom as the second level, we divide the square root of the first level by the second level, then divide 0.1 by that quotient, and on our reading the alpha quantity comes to 0.605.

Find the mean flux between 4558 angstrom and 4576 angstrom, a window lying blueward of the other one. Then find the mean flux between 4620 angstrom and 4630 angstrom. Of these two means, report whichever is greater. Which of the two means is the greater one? 35.0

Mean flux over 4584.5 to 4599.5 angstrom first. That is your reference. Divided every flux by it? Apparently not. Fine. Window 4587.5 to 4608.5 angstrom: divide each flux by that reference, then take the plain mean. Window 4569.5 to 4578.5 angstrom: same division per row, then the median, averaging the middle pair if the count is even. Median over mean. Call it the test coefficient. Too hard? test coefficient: 1.02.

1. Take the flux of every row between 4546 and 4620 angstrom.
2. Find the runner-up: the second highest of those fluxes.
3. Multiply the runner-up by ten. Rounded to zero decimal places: 382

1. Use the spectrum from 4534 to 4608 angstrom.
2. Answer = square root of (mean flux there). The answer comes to 5.87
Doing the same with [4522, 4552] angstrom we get 5.68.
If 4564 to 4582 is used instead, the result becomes 5.87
